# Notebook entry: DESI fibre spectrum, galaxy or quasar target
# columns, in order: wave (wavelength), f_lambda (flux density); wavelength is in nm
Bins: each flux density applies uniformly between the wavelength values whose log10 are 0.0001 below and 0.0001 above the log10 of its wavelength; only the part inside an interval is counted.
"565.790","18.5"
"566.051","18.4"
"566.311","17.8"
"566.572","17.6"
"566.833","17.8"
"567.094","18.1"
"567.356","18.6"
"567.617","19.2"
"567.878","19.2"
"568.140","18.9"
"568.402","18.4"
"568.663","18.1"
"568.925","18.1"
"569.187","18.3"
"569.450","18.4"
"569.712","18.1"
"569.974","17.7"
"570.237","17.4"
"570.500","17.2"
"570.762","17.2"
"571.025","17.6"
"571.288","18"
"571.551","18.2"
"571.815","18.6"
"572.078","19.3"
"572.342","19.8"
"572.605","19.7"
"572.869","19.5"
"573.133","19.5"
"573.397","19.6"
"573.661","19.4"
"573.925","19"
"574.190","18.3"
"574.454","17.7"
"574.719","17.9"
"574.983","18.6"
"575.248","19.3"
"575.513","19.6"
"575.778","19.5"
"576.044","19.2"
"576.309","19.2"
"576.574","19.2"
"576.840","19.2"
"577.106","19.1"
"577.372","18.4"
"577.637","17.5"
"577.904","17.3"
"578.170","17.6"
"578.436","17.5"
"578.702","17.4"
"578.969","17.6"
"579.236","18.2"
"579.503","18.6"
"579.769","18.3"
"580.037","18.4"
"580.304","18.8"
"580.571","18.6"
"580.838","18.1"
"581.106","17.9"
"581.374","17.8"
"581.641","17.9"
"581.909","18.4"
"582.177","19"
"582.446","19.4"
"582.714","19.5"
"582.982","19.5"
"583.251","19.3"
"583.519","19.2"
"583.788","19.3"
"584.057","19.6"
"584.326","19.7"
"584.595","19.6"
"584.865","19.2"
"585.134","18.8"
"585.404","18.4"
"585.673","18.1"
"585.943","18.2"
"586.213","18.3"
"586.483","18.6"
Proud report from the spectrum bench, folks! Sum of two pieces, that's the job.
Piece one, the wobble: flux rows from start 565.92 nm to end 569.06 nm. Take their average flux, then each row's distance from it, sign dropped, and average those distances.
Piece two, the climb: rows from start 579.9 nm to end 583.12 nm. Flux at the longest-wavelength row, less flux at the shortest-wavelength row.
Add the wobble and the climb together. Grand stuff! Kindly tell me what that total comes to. 1.5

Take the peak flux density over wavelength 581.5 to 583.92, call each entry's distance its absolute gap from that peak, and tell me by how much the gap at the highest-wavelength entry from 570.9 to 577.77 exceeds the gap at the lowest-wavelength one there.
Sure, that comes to 0.10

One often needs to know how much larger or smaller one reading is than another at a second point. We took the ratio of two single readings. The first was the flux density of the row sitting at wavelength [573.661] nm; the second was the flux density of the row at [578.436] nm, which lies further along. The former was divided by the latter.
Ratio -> 1.11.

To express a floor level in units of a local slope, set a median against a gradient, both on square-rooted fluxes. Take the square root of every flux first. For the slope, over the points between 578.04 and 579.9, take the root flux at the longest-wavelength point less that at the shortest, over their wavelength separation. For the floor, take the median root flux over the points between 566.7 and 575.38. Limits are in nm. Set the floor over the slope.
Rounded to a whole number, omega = 83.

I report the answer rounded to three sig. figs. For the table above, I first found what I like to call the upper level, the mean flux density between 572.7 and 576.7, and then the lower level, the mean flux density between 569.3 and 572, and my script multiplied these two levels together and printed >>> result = 340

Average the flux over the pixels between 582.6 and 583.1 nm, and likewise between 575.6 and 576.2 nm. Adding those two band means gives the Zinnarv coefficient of 38.9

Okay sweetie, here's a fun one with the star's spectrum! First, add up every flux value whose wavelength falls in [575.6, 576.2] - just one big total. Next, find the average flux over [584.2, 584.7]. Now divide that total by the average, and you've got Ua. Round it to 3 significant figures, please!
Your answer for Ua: 1.97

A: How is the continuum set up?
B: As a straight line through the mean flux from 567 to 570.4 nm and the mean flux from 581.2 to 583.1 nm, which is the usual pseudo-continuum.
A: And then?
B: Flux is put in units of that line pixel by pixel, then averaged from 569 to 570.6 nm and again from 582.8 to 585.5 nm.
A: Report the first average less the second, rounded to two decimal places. -0.05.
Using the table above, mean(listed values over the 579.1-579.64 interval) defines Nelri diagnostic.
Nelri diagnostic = 18.4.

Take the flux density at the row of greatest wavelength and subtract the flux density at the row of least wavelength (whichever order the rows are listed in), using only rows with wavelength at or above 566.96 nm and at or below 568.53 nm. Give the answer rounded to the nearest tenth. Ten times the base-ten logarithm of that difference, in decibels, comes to -5.2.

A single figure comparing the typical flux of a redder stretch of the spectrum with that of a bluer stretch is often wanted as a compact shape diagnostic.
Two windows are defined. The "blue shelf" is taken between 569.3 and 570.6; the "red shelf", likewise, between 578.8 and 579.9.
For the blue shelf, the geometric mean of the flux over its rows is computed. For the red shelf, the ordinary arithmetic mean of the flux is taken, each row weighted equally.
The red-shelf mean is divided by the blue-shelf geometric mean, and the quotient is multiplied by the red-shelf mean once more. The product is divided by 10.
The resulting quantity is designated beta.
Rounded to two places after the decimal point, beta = 1.86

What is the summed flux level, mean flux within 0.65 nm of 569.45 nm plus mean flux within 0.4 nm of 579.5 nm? 36.5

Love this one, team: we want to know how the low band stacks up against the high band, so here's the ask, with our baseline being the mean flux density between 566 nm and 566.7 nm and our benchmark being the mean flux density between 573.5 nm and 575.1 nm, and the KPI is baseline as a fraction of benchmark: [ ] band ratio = 0.97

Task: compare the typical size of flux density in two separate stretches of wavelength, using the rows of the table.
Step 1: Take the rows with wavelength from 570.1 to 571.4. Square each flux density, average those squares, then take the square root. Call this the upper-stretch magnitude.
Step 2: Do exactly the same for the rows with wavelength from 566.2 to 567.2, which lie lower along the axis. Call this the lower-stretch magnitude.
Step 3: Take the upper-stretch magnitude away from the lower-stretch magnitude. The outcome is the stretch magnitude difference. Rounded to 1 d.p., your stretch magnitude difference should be 0.3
